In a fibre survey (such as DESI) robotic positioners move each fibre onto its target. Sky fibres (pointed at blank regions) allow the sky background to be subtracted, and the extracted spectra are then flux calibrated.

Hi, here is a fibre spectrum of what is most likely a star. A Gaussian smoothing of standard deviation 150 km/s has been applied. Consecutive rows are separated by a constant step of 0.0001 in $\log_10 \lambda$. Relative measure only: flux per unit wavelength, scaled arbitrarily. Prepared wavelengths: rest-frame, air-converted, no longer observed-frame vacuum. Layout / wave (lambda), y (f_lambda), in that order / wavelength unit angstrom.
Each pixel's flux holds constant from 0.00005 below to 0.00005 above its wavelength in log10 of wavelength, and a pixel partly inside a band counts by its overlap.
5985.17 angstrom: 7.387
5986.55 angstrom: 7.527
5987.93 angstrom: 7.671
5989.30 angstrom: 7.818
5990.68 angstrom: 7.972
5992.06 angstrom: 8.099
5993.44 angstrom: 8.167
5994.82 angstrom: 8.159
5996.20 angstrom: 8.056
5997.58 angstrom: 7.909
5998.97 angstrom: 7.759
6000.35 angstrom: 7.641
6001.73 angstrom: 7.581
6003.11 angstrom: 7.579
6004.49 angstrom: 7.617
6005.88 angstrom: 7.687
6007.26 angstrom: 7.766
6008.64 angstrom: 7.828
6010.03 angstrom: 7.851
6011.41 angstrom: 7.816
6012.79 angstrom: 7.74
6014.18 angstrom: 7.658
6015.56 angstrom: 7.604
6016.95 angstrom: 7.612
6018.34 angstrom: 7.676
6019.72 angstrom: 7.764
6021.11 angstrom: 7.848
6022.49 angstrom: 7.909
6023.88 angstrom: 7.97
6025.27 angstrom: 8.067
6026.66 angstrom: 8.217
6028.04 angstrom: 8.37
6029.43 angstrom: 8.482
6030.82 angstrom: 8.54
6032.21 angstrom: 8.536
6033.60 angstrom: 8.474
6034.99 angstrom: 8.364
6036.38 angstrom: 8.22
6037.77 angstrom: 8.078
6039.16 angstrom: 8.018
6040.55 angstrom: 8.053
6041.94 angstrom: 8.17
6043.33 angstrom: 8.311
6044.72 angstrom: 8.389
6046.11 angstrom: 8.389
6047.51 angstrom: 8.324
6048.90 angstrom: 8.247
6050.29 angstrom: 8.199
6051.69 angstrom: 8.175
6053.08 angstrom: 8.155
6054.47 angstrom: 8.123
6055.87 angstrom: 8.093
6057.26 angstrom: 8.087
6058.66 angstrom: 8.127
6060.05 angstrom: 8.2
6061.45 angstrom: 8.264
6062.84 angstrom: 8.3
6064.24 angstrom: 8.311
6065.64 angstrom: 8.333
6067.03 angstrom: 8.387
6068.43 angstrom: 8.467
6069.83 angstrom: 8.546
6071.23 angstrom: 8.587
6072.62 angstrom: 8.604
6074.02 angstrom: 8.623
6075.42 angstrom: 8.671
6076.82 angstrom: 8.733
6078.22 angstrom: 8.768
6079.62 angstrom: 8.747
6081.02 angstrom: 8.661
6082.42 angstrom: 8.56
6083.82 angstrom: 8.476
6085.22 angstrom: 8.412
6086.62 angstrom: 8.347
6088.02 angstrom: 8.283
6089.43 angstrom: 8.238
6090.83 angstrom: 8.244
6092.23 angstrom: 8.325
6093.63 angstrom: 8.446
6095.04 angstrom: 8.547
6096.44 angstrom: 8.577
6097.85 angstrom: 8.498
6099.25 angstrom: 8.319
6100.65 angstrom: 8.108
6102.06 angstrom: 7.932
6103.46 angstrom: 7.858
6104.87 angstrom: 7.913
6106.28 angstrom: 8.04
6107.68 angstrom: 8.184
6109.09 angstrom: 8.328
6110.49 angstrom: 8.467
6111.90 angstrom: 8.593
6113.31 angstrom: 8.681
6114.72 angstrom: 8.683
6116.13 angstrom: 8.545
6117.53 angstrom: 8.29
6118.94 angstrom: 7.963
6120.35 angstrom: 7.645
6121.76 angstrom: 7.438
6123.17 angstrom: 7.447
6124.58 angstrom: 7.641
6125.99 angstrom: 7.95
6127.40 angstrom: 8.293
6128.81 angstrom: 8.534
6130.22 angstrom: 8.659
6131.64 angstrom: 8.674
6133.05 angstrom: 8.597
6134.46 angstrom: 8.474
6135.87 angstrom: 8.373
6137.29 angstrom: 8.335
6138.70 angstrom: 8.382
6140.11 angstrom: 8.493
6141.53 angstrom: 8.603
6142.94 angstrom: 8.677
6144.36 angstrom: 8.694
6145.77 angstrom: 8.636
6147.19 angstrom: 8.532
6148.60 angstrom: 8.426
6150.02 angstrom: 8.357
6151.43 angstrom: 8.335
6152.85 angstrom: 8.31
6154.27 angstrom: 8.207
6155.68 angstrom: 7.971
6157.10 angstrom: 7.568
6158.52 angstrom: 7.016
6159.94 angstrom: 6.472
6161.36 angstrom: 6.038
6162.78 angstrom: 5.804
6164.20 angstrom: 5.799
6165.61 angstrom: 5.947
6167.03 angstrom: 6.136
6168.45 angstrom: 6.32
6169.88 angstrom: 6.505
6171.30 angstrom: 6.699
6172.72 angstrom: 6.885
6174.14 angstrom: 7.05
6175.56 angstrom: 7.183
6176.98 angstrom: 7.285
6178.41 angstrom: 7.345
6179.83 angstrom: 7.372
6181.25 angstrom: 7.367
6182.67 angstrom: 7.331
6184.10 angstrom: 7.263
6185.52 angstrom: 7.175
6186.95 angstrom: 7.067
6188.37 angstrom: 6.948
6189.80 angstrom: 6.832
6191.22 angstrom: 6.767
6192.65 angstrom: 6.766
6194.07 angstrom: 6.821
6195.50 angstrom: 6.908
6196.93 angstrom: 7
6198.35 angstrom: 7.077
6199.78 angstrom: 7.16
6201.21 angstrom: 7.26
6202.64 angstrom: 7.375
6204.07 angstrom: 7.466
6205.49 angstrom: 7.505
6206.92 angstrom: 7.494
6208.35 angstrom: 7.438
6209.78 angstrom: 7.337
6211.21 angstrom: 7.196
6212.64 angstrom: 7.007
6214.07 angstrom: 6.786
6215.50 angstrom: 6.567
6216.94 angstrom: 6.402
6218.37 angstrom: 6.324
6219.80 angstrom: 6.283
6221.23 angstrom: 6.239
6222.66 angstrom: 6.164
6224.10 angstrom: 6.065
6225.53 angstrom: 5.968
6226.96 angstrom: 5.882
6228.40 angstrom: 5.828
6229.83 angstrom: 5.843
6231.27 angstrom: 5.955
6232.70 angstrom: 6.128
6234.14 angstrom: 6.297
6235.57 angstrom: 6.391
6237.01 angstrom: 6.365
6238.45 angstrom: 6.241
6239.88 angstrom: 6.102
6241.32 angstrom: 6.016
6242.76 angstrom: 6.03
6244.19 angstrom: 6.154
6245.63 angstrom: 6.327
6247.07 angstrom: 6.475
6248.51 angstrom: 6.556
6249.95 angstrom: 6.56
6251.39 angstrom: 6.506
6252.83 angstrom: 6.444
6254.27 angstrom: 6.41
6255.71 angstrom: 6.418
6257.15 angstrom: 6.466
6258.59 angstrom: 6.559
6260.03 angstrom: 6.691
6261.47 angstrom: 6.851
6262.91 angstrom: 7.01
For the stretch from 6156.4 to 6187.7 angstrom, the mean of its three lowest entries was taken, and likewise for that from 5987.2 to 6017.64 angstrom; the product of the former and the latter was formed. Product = 44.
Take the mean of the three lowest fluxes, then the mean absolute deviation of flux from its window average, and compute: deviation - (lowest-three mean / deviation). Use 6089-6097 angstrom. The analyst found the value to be -65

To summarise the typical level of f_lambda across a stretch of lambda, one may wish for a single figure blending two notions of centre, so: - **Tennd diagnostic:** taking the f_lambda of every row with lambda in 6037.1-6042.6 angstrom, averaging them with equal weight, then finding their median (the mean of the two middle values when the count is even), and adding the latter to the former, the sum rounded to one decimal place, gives 16.1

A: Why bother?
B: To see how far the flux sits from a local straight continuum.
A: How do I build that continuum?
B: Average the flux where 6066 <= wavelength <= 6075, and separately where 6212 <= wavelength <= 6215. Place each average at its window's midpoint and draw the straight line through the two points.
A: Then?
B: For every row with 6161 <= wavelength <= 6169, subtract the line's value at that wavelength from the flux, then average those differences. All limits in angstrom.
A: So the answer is -1.4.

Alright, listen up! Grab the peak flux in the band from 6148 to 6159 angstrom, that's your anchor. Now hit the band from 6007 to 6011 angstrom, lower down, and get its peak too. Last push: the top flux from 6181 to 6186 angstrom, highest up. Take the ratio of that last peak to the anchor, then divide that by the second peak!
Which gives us 0.111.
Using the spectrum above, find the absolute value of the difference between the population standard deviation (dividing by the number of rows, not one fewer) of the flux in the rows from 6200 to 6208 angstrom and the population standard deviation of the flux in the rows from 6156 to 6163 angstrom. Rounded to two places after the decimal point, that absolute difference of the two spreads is 0.55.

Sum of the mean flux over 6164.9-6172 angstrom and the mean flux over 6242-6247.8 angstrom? 12.6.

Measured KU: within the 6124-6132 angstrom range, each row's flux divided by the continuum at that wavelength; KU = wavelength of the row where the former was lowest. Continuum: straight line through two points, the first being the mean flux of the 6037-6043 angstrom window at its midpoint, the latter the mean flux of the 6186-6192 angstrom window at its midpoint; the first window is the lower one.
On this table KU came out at 6124.58 angstrom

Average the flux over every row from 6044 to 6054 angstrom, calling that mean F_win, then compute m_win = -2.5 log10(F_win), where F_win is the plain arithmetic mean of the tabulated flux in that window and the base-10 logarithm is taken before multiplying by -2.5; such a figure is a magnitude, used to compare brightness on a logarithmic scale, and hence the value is -2.29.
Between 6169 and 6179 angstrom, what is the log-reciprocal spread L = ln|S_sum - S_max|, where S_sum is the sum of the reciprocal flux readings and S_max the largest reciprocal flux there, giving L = -0.16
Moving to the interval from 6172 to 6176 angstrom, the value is -1.27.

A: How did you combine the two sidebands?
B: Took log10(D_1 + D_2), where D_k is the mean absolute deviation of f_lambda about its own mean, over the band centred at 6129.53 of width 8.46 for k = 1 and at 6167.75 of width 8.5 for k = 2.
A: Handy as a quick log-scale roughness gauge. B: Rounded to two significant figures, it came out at -0.31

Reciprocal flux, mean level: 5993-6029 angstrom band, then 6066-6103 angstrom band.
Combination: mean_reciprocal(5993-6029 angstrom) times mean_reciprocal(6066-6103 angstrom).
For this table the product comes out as 0.0151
